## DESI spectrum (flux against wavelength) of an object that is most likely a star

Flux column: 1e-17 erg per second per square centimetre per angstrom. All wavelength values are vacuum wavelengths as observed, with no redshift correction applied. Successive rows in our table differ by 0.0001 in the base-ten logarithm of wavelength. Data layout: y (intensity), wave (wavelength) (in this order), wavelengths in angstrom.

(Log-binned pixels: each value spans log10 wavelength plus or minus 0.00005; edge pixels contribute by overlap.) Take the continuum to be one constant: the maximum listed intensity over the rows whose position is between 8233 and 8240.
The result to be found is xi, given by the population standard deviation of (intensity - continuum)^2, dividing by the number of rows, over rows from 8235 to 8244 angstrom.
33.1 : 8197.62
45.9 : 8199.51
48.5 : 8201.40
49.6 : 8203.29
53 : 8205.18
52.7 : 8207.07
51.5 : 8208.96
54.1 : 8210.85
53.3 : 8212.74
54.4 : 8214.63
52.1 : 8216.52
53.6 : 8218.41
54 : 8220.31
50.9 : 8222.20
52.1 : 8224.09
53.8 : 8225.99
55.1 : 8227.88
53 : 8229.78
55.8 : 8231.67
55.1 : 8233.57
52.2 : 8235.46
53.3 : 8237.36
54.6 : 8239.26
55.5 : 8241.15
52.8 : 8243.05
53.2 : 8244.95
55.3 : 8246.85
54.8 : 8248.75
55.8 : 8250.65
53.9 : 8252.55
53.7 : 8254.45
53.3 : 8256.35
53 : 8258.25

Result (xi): 3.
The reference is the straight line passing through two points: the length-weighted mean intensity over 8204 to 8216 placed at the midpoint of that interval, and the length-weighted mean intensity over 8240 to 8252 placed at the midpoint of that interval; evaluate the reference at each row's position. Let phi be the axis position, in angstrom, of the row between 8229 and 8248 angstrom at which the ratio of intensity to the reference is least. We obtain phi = 8235.46 angstrom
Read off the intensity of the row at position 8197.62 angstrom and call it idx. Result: 33.1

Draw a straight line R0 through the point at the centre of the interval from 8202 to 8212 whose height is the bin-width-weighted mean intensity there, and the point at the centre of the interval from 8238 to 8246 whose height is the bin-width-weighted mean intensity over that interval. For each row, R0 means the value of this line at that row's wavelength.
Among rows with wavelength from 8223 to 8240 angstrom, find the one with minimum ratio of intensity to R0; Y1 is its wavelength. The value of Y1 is 8235.46 angstrom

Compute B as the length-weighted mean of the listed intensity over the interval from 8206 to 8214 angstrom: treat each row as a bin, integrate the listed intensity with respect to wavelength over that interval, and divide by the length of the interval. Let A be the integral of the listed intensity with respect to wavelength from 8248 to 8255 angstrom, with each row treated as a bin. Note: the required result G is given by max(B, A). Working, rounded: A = 382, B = 53.0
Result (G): 382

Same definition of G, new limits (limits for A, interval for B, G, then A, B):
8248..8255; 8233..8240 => 382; 382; 53.7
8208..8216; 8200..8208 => 426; 426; 50.6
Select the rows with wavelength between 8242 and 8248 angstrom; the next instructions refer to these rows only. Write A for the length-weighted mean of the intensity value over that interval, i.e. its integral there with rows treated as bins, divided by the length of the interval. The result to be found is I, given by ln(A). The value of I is 3.98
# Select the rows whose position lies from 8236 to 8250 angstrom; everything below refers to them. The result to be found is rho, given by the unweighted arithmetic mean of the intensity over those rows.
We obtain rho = 54.2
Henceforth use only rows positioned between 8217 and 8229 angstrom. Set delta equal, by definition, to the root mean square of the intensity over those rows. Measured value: 53.3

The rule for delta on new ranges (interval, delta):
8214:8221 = 53.5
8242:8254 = 54.3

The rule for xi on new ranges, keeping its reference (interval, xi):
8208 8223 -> 6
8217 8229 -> 6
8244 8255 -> 1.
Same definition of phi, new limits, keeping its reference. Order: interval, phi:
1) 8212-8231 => 8222.20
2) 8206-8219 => 8208.96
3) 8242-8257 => 8256.35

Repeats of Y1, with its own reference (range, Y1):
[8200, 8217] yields 8201.40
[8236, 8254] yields 8243.05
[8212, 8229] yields 8222.20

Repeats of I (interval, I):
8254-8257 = 3.98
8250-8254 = 4.00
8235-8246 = 3.98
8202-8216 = 3.96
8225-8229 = 3.99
